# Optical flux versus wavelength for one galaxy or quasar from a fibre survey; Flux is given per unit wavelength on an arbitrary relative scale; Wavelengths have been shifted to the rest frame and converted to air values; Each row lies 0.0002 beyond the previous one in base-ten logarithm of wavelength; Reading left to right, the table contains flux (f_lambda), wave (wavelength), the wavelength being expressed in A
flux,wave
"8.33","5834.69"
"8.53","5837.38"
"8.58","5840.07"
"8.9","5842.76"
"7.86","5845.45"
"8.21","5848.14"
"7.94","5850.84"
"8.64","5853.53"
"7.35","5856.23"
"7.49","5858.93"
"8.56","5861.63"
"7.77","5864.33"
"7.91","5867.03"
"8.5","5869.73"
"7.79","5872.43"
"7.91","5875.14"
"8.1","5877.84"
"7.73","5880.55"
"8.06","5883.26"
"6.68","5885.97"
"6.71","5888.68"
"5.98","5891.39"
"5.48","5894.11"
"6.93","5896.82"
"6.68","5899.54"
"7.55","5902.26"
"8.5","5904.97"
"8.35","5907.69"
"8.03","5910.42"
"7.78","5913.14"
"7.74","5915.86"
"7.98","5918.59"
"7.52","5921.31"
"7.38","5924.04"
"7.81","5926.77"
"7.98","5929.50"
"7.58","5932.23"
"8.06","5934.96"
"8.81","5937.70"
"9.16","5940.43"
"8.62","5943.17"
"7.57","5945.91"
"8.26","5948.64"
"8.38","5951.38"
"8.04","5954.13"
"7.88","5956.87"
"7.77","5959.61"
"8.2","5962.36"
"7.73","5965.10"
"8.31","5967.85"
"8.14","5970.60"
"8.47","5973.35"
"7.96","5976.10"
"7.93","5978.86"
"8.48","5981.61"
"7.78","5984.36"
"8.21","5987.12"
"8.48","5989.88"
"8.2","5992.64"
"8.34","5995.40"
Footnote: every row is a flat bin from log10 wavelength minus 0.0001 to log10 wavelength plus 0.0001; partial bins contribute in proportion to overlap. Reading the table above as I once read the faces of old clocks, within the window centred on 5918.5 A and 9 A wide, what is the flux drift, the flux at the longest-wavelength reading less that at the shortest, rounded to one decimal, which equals -0.2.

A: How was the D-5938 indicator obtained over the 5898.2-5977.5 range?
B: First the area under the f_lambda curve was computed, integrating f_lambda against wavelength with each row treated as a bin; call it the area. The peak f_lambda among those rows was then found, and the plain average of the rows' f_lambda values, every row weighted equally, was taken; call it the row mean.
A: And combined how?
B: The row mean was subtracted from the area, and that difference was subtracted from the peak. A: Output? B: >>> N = -618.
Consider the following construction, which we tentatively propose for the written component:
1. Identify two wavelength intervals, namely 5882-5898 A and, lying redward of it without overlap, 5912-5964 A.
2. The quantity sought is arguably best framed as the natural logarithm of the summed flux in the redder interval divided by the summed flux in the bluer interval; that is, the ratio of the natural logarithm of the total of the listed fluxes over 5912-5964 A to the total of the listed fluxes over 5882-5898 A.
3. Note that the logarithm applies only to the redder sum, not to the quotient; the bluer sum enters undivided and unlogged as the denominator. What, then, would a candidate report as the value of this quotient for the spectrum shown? 0.13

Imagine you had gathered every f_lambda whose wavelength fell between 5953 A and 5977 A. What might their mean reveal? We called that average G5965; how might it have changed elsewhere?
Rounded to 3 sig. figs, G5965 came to 8.06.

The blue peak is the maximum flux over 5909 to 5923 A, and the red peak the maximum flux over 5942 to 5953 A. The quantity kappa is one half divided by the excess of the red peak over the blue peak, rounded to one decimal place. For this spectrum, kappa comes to 0.8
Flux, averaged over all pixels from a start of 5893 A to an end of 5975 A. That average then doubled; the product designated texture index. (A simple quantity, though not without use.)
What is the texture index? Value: 15.8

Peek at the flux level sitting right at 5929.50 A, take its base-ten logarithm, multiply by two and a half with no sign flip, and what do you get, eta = 2.26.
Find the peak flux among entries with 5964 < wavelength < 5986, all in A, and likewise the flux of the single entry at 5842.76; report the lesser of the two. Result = 8.5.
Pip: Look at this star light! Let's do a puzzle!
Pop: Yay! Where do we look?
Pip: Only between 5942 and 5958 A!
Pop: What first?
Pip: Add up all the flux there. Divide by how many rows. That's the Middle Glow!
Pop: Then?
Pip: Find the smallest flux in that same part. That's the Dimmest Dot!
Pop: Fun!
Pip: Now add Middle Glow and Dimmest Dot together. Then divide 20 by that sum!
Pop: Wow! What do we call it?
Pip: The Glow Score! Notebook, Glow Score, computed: 1.27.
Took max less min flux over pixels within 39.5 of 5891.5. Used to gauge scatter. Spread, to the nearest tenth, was 3.2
